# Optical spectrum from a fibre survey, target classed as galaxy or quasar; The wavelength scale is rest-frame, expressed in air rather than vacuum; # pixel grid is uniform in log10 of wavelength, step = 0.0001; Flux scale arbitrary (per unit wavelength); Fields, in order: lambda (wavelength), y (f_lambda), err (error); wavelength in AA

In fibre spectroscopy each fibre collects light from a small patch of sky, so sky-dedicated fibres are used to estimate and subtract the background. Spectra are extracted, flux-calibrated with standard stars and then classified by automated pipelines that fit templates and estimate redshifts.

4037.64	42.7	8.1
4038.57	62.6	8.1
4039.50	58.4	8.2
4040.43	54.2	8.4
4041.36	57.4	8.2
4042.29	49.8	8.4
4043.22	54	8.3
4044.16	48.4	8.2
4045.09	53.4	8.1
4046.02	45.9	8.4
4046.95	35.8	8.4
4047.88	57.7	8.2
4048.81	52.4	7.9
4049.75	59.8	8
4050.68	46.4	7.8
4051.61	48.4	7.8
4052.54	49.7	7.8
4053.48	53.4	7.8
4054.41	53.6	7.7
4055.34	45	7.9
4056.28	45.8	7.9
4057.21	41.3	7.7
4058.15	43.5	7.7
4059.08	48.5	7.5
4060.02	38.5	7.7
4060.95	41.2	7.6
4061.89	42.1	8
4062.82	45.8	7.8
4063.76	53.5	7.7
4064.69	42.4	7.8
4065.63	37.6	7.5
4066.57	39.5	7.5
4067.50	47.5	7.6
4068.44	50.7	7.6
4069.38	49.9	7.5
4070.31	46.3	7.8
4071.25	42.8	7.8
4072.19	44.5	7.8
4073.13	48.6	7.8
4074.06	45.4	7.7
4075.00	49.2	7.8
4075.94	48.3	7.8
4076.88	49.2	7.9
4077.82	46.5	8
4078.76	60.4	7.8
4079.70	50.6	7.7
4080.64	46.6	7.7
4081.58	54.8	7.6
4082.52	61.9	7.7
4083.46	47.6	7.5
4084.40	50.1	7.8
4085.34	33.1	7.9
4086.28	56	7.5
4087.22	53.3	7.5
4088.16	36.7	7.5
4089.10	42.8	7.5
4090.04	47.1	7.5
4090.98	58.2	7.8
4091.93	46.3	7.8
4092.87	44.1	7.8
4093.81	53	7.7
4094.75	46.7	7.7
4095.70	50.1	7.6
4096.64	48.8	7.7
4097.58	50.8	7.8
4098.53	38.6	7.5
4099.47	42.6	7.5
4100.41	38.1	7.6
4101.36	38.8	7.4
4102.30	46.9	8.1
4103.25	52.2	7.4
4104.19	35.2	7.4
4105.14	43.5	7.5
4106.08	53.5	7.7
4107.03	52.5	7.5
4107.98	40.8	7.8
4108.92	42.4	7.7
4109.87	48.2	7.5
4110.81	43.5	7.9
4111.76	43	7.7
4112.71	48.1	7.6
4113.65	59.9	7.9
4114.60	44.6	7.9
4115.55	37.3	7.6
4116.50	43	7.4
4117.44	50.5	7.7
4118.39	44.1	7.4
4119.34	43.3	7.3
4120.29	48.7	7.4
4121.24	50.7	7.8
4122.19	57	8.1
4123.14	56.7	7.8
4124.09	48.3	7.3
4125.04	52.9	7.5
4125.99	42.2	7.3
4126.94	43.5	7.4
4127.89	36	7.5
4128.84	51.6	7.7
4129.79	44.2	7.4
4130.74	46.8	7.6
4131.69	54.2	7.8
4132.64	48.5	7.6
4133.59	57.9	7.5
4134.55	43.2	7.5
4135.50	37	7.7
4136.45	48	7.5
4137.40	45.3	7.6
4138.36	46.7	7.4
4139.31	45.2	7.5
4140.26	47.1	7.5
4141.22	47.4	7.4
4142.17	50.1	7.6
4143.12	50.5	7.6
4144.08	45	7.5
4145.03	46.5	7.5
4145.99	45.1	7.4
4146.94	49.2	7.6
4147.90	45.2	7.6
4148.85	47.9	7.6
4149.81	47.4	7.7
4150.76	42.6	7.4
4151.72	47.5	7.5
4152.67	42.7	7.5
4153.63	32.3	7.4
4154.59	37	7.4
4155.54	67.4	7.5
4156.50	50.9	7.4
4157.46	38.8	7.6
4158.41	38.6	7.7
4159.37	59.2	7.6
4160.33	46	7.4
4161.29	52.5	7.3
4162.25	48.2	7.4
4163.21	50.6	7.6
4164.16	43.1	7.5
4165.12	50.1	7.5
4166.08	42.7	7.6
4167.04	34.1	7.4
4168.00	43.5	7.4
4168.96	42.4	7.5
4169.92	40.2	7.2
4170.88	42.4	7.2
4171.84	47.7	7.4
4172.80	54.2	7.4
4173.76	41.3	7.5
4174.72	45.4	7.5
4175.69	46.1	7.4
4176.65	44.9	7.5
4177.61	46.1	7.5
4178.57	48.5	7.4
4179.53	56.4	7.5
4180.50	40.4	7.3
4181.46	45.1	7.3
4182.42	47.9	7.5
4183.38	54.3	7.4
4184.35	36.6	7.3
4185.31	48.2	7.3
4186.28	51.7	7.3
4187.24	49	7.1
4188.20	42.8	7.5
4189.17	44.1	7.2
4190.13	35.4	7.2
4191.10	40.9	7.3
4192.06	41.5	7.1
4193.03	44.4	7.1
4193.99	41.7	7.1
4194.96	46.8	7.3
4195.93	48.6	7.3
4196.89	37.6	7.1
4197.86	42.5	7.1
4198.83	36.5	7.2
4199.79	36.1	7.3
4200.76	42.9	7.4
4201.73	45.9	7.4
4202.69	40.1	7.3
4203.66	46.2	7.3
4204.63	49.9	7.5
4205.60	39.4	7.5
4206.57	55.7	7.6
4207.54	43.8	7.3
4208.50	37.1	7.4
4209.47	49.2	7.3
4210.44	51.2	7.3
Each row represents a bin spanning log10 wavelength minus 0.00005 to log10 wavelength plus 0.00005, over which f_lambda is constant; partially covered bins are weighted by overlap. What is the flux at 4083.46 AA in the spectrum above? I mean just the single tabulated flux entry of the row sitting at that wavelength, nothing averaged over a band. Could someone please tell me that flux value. 47.6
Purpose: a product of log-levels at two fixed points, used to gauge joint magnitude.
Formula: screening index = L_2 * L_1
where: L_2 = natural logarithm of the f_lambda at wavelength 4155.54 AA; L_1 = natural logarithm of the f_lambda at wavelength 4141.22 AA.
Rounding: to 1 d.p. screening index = 16.2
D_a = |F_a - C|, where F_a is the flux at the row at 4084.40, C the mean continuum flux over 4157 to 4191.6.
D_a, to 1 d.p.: 4.6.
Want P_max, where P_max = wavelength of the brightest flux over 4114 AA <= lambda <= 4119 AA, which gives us 4117.44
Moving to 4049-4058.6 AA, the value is 4049.75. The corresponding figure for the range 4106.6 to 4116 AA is 4113.65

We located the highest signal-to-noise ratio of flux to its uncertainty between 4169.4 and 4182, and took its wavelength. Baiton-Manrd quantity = 4179.53 AA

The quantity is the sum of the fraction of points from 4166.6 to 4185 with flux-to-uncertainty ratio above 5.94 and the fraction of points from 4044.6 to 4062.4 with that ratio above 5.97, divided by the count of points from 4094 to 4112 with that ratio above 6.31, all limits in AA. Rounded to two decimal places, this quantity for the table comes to 0.15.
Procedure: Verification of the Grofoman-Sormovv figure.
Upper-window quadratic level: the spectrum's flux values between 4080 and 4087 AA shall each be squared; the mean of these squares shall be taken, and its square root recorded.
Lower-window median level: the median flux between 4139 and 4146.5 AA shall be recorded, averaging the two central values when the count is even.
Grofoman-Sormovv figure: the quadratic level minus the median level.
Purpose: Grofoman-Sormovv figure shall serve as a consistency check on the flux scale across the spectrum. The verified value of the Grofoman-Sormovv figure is 3.9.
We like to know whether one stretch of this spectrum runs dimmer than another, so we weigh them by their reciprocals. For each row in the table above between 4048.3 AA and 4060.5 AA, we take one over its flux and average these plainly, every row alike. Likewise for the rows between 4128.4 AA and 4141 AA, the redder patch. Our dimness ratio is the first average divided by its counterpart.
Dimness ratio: 0.98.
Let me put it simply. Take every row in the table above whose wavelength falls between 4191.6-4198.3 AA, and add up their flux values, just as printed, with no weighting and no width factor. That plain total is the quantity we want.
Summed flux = 303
